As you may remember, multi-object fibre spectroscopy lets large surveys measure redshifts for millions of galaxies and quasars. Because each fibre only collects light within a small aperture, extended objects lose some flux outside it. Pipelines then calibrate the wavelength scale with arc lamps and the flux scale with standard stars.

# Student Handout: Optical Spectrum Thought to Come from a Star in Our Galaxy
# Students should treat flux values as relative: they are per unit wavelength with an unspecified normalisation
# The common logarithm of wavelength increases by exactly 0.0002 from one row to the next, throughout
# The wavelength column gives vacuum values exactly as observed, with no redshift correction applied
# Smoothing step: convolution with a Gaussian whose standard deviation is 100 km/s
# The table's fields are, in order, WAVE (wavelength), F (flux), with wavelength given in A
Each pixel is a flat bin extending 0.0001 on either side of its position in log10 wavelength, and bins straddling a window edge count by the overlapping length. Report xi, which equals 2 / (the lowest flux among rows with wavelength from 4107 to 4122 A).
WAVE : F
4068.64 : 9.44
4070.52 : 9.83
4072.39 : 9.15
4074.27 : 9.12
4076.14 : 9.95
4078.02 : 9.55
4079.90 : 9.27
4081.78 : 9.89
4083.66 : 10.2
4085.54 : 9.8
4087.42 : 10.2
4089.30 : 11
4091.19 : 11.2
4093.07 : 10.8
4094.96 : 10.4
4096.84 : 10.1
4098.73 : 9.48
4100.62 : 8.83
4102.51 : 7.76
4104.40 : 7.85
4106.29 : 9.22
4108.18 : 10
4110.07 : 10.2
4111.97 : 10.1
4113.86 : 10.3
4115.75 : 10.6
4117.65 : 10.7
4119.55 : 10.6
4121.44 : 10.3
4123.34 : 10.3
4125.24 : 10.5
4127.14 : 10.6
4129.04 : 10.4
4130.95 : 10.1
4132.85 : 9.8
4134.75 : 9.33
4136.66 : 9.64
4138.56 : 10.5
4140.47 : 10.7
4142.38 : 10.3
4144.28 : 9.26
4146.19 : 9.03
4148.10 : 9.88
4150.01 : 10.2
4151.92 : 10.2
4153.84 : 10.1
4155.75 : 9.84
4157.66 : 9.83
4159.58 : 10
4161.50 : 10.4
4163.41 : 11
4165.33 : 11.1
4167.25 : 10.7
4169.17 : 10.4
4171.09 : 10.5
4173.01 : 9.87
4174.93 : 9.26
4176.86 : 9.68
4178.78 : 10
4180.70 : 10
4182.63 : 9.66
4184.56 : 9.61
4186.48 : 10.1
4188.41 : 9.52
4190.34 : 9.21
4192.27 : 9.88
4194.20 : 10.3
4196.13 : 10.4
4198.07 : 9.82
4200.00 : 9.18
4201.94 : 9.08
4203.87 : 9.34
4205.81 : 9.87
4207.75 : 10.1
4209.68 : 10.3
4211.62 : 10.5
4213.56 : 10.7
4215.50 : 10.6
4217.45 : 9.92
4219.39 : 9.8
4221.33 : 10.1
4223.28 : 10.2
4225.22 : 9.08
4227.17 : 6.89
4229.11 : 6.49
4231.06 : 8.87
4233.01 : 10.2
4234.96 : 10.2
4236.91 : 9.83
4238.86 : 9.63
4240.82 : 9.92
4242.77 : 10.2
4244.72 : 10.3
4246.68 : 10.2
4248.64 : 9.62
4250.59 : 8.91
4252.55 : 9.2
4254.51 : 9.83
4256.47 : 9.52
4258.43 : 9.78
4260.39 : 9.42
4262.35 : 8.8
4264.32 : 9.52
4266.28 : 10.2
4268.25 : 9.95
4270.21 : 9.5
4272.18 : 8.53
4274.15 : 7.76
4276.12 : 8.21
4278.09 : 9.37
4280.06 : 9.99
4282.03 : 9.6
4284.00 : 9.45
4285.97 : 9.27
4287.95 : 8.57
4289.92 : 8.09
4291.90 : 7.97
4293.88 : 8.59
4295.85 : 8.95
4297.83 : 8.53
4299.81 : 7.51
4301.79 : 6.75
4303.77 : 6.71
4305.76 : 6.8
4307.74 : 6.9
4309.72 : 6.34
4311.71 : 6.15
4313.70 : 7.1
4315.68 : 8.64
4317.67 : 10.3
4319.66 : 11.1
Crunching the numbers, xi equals 0.200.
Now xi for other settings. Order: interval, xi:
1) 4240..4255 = 0.224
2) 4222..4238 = 0.308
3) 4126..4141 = 0.214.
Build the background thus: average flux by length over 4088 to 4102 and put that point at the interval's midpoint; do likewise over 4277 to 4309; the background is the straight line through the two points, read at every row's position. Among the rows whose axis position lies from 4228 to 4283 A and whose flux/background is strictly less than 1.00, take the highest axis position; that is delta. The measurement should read 4276.12 A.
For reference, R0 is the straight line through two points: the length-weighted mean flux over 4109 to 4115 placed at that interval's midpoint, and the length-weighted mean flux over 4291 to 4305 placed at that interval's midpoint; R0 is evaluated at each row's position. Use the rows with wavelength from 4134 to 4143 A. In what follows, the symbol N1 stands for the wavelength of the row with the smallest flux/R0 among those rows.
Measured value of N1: 4134.75 A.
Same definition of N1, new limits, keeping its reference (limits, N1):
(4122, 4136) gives 4134.75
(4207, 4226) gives 4225.22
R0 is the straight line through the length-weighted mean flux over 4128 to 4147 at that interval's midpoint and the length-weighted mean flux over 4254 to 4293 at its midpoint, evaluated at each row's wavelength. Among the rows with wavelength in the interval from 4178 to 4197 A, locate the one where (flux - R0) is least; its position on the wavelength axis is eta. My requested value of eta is 4190.34 A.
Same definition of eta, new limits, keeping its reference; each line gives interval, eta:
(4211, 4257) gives 4229.11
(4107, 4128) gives 4108.18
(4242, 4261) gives 4250.59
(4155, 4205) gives 4201.94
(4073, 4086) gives 4074.27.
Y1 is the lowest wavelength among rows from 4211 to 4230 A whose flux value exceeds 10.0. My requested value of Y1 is 4211.62 A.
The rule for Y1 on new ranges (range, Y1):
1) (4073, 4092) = 4083.66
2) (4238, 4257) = 4242.77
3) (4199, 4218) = 4207.75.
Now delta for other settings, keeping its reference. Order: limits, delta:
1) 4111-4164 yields 4146.19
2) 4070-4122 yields 4108.18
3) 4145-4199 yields 4190.34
